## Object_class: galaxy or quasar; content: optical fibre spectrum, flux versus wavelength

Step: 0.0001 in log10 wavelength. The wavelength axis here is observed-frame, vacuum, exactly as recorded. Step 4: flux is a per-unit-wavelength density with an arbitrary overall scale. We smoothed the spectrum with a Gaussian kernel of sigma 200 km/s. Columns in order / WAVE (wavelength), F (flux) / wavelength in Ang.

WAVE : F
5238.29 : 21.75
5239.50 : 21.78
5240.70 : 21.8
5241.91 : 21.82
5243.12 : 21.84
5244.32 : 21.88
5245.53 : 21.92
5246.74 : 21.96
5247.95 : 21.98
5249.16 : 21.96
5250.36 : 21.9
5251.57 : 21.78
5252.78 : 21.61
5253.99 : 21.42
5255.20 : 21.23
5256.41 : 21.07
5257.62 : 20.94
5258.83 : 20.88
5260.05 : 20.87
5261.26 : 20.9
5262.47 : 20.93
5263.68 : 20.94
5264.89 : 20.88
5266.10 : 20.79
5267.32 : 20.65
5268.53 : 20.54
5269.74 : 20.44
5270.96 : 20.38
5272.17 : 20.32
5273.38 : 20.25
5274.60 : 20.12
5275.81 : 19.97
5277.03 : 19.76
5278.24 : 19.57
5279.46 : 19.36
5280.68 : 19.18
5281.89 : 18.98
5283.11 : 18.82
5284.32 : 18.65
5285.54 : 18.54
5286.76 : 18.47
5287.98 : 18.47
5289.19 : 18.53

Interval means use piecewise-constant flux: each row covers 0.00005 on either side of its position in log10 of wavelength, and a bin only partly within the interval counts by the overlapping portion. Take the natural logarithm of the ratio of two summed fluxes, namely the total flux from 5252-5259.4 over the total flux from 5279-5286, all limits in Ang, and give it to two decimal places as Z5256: 0.11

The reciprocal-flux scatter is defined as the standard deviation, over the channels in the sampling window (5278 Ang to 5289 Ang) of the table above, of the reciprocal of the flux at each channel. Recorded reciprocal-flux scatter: 0.0011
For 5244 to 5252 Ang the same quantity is 0.0001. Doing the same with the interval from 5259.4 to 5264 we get 0.0001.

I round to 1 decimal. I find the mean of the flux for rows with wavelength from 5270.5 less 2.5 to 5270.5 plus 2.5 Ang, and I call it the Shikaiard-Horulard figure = 20.4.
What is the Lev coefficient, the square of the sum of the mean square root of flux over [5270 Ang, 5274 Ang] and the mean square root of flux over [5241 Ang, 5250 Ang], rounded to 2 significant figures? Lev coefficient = 84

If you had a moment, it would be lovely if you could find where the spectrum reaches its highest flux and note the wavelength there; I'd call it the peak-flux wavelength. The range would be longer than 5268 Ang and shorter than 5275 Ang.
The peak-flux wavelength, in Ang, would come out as 5268.53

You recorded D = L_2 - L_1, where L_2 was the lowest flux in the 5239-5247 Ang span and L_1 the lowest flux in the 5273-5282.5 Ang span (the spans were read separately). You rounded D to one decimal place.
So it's 2.8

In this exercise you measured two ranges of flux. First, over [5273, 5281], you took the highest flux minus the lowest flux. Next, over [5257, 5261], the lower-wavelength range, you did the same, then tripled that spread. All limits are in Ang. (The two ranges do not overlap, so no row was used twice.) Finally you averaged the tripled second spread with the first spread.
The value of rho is 0.64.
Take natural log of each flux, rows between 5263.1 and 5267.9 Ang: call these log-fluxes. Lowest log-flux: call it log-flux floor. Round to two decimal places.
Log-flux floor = 3.03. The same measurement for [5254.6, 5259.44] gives 3.04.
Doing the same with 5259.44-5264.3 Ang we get 3.04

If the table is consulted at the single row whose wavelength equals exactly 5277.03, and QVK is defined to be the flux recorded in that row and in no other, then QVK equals 19.76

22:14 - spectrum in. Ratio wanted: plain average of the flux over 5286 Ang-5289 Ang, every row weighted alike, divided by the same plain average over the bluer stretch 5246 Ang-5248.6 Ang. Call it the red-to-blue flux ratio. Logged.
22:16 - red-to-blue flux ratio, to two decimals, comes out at 0.84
